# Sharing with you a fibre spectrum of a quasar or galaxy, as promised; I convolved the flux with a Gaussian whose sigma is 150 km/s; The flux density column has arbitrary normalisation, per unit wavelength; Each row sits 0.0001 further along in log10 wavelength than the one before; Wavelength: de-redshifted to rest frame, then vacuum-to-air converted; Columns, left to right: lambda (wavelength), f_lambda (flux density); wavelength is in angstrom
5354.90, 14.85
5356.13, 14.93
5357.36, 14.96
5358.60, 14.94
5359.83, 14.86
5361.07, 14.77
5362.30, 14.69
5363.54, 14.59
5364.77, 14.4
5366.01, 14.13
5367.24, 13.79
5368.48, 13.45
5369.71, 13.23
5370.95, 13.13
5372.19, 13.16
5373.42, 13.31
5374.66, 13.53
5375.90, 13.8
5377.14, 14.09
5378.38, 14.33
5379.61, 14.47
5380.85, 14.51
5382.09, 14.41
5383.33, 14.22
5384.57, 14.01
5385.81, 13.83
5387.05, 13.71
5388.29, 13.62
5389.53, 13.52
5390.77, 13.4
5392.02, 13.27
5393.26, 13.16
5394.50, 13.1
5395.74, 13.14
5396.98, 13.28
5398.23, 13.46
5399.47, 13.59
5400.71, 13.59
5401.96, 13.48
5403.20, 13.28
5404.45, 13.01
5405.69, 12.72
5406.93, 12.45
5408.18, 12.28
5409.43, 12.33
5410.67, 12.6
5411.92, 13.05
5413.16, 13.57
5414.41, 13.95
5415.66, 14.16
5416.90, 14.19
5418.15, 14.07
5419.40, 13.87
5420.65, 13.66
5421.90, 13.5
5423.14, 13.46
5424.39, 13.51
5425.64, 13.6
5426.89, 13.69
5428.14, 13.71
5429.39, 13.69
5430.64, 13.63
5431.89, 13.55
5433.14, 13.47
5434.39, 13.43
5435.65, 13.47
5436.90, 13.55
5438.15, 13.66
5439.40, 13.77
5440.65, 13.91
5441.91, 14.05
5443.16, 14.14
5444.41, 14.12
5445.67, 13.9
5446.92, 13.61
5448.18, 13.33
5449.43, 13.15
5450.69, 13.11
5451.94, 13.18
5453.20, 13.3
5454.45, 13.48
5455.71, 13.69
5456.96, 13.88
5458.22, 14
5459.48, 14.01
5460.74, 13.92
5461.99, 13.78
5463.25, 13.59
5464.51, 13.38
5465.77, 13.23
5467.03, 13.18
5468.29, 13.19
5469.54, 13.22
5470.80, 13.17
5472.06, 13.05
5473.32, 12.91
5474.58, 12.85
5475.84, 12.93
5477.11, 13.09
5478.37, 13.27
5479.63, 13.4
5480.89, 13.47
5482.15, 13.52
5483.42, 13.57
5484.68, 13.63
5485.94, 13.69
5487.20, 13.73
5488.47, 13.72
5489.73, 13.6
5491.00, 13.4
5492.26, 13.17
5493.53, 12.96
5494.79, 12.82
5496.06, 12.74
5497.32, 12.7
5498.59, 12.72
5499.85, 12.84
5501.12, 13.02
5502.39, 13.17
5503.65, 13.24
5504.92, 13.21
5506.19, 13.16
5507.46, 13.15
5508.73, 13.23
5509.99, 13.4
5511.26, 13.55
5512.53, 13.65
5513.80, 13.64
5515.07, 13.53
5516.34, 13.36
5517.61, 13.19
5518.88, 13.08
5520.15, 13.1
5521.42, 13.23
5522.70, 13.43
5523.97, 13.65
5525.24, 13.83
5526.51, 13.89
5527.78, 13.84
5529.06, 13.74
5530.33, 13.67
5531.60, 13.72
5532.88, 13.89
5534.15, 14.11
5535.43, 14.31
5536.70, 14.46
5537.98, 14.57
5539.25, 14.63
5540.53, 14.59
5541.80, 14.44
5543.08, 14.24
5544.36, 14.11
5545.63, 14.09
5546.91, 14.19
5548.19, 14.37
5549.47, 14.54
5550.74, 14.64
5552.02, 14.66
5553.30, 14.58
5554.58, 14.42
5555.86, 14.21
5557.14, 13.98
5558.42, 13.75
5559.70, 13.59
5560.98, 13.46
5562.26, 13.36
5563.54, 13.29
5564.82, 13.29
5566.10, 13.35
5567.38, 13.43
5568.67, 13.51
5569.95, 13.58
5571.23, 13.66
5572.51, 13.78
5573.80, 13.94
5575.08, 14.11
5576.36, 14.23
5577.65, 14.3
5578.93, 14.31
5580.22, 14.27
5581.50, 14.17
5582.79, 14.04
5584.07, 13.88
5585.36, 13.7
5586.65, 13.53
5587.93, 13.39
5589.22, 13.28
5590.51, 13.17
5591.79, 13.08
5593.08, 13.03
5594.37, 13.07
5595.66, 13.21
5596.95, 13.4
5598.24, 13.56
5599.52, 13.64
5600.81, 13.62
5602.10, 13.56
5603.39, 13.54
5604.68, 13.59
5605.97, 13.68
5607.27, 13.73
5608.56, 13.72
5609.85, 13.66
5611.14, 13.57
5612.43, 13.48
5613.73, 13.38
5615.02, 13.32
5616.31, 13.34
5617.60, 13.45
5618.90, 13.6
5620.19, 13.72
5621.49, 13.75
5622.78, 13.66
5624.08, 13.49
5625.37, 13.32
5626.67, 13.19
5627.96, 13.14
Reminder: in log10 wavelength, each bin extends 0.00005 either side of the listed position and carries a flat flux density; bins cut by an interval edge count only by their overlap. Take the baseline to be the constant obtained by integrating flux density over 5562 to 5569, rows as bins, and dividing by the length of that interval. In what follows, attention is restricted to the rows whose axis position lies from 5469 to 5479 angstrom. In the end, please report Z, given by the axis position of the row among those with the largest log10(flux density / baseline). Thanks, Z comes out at 5478.37 angstrom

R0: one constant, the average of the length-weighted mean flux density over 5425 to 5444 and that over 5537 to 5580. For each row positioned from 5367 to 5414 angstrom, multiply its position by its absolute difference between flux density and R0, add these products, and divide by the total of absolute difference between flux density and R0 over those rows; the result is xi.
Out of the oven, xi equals 5394.8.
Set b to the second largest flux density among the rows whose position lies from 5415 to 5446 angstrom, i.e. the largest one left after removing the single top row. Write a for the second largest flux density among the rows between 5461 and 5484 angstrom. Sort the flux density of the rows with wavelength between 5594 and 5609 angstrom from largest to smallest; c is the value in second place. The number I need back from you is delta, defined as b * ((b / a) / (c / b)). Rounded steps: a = 13.59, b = 14.16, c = 13.72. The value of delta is 15.2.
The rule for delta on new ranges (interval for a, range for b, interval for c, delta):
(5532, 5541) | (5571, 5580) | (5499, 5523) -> 14.7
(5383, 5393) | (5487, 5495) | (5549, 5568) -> 12.6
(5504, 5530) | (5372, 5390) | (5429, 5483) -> 15.5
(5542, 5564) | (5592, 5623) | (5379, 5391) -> 12.2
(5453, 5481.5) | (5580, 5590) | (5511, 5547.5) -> 13.9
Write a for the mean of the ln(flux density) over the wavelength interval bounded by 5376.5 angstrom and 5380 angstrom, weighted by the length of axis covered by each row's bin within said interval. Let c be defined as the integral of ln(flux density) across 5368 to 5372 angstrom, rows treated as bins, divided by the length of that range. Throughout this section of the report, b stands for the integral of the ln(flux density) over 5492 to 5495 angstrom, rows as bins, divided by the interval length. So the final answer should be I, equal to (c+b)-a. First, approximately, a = 2.66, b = 2.56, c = 2.58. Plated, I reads 2.48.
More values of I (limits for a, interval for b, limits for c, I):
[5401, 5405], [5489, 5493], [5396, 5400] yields 2.61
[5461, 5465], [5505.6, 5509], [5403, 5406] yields 2.53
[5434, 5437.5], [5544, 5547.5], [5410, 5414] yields 2.63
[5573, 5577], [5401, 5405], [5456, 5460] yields 2.57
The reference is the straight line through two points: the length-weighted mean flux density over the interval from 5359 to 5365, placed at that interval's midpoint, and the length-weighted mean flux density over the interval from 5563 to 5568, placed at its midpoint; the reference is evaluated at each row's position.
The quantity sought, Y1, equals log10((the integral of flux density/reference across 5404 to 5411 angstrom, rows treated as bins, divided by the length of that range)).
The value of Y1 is -0.06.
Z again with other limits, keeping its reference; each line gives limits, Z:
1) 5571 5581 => 5578.93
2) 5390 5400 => 5399.47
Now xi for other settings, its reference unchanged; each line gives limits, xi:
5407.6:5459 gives 5428.6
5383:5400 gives 5393.0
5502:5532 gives 5513.5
